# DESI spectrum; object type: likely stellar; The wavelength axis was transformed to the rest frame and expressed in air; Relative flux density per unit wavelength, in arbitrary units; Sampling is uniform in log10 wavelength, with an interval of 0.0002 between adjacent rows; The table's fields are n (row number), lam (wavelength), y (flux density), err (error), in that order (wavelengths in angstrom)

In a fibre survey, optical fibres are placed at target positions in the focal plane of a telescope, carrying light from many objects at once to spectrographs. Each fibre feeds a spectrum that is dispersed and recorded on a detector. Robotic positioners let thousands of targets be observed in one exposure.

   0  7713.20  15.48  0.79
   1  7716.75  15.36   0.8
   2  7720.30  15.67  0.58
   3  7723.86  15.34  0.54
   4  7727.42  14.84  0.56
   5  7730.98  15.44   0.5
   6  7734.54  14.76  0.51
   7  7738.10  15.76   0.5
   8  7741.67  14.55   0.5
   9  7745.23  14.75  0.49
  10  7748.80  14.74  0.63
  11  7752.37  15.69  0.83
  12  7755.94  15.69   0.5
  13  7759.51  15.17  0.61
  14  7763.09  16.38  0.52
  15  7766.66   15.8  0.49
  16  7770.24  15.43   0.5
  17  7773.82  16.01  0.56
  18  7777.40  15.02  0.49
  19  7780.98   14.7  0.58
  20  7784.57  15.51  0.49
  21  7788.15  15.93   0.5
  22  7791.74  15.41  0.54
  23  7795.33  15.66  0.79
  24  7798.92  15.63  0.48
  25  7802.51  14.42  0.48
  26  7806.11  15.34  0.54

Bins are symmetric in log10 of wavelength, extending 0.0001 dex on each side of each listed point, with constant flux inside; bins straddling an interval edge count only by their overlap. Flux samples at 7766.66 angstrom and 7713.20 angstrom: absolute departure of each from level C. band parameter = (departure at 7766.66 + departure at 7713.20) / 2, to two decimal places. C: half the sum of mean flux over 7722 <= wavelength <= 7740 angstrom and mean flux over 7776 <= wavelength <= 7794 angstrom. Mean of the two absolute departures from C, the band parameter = 0.37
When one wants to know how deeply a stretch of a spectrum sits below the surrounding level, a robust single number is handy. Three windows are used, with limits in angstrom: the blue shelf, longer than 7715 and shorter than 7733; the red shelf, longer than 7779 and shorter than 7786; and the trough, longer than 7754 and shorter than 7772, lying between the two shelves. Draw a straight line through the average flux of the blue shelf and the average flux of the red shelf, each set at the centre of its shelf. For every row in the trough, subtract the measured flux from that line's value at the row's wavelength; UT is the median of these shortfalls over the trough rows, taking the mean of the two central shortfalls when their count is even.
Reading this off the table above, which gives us -0.5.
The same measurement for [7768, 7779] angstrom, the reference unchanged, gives -0.3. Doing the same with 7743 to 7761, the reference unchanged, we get 0.0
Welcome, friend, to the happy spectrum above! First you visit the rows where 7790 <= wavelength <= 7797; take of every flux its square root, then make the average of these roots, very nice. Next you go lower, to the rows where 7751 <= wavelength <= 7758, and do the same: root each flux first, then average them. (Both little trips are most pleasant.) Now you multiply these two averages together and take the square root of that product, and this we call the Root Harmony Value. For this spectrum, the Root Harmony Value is 3.95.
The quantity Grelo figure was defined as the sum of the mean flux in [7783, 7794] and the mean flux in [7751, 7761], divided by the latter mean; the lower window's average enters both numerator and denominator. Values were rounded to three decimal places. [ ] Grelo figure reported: 2.006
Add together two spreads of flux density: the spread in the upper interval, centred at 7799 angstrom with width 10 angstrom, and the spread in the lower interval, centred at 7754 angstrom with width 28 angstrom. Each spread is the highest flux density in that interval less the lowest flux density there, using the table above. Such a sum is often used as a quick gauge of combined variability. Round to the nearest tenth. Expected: 3.1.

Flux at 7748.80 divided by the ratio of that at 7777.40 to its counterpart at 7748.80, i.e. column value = 14.5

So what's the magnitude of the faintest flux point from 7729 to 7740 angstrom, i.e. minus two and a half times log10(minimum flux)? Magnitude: -2.92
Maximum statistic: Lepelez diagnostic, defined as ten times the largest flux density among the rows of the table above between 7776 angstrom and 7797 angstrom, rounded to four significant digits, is 159.3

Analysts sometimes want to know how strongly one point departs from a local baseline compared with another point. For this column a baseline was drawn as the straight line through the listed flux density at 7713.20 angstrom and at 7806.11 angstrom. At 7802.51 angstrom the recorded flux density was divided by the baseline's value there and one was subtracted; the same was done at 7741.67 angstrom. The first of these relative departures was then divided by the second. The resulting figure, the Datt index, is 1.0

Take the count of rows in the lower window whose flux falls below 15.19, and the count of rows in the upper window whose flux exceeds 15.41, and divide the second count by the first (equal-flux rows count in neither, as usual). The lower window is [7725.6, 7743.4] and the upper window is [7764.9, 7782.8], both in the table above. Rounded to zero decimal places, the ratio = 1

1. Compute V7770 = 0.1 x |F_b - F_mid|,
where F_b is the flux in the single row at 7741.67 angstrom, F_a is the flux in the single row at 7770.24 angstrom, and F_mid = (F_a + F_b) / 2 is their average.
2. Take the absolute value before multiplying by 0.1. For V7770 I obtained 0.044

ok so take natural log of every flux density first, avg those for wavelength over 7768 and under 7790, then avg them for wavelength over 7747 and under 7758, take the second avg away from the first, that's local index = 0.00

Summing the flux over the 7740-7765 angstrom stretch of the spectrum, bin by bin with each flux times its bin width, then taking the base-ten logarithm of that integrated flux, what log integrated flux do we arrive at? 2.58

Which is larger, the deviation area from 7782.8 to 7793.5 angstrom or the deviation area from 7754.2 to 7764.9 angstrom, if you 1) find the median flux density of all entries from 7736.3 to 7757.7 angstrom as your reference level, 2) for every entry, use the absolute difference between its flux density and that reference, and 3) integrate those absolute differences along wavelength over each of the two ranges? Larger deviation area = 6.0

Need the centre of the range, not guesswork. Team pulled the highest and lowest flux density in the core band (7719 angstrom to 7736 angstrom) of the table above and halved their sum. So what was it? 15.2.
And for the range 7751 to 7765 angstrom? 15.8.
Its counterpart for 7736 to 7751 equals 15.2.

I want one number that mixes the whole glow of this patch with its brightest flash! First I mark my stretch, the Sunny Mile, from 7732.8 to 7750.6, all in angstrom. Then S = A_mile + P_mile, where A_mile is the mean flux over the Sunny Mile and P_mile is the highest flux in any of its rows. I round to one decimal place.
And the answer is 30.7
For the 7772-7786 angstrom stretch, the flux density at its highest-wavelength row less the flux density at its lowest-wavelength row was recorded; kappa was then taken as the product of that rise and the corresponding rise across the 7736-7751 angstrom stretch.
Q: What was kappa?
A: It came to 0.51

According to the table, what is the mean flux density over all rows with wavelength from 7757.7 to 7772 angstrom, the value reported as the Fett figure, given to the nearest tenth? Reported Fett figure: 15.7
